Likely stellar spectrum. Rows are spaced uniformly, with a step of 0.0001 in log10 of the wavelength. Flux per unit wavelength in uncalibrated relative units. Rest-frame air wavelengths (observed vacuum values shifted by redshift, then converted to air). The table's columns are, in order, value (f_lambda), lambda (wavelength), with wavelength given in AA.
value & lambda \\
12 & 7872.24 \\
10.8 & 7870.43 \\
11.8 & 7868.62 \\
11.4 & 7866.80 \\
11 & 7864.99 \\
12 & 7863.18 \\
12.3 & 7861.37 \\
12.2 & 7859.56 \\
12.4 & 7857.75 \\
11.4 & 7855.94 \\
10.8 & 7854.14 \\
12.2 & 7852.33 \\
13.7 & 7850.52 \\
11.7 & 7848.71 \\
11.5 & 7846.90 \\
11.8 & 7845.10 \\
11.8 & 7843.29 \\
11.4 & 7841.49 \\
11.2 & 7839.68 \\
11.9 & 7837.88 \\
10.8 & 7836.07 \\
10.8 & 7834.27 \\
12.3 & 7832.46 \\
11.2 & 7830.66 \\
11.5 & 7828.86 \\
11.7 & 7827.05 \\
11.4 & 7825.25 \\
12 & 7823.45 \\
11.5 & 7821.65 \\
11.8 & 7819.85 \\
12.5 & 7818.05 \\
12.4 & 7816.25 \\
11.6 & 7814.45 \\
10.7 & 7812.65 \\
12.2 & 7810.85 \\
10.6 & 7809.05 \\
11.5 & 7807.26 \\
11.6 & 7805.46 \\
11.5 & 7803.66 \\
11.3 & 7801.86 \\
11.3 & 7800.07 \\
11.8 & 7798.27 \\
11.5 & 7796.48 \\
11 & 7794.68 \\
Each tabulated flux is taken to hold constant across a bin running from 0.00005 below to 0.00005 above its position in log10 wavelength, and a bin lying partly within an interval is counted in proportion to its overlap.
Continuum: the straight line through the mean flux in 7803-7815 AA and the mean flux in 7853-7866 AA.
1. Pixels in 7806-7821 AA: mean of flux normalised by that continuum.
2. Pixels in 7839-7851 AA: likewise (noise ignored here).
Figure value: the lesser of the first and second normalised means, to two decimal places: 1.02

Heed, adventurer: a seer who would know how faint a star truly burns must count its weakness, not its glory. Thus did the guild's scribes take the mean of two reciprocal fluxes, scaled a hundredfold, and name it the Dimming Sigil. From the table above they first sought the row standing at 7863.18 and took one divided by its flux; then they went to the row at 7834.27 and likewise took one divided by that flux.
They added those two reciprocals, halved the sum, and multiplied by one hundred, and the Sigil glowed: 8.8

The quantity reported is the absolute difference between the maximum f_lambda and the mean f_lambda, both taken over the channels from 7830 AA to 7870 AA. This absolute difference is 2.0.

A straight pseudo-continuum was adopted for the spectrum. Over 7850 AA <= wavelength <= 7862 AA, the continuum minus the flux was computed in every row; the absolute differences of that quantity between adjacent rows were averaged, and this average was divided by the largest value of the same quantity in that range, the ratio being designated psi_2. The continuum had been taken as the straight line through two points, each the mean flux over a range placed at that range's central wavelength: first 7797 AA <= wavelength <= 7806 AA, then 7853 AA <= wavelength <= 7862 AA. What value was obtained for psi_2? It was 0.8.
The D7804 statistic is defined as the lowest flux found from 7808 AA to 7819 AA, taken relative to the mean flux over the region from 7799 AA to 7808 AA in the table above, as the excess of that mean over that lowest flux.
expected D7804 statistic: 0.84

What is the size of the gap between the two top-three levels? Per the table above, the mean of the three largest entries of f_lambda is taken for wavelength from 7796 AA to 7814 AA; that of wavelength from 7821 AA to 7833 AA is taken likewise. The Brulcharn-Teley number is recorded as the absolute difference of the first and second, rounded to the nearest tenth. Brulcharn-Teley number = 0.1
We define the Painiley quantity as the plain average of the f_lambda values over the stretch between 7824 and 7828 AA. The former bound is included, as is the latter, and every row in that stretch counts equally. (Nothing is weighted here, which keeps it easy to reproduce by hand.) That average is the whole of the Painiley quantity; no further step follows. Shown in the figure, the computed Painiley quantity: 11.6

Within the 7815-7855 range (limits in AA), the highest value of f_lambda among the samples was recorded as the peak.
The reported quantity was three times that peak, 41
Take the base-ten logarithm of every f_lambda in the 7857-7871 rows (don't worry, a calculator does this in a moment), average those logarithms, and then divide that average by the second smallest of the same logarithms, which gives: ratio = 1.03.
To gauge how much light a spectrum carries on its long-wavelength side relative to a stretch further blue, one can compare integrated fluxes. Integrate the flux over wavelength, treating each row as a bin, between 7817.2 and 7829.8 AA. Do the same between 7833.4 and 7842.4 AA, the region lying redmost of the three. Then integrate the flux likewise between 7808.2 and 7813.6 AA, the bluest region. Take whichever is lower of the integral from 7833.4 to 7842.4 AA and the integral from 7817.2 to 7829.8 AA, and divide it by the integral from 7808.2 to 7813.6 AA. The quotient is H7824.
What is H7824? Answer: 1.7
